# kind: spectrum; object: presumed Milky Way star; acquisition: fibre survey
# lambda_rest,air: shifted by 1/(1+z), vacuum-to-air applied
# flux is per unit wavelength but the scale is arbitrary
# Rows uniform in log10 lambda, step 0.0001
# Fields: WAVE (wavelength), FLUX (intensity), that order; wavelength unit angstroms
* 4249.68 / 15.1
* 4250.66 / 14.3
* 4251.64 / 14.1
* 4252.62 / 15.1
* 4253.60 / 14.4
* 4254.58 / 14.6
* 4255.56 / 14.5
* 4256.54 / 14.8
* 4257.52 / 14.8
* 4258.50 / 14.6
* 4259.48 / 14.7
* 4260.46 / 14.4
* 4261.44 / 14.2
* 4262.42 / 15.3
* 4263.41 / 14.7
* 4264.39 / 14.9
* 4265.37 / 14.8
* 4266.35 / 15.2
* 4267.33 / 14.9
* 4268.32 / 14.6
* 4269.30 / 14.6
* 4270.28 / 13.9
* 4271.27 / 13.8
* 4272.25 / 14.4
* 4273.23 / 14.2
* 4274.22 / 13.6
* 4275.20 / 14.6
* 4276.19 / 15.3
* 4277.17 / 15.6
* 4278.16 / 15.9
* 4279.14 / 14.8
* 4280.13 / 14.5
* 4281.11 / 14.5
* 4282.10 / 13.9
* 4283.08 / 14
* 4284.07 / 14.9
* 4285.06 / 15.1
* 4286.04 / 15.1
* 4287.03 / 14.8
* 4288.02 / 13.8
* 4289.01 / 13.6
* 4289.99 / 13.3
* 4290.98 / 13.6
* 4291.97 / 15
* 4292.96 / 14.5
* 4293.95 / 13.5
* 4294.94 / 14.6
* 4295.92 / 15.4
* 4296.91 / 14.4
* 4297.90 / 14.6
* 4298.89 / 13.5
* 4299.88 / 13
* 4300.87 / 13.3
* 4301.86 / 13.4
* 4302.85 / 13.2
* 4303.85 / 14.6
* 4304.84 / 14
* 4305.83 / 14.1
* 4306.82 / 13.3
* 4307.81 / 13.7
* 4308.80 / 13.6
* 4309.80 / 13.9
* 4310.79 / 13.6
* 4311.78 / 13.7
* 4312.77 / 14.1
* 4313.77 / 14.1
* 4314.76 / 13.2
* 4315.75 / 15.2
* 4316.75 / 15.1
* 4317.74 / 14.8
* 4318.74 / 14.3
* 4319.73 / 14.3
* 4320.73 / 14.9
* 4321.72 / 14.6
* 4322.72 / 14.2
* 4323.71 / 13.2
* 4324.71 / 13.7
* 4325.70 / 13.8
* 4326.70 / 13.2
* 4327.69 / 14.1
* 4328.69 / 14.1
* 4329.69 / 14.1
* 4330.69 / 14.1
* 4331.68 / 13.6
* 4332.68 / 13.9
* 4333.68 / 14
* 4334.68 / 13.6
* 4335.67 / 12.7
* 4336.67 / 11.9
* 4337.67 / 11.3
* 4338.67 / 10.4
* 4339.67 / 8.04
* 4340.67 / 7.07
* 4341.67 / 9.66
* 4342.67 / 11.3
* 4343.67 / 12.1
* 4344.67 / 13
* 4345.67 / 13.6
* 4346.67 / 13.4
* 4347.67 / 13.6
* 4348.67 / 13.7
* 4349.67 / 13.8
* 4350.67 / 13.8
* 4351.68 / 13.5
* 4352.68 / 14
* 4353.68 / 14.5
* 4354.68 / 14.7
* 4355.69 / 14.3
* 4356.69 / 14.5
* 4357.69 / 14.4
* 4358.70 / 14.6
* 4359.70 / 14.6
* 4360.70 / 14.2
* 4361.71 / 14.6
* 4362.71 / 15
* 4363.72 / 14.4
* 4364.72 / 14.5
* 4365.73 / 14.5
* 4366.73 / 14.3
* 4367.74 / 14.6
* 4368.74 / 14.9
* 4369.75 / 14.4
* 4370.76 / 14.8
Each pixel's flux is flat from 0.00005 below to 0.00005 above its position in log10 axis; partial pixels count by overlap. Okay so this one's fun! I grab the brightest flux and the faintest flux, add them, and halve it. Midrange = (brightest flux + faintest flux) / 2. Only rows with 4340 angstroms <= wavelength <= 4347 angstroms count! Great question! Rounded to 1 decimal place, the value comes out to 10.3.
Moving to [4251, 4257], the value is 14.6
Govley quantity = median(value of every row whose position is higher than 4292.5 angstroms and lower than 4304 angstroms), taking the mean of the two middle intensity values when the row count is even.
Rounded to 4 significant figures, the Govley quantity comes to 13.95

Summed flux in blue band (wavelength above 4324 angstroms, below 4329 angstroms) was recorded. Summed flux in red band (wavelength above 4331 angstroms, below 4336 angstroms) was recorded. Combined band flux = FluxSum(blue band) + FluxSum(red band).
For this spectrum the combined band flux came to 136.7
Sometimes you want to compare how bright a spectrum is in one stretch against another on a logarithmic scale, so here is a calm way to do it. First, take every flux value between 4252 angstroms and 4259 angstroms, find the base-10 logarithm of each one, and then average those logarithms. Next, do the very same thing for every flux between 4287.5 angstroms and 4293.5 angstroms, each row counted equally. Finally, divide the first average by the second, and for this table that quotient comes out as 1.02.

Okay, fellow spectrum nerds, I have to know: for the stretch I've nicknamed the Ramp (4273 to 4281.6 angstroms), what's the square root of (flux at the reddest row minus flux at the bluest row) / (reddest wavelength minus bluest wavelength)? 0.20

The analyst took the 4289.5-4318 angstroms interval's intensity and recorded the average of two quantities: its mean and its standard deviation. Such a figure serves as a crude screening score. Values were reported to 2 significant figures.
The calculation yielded 7.3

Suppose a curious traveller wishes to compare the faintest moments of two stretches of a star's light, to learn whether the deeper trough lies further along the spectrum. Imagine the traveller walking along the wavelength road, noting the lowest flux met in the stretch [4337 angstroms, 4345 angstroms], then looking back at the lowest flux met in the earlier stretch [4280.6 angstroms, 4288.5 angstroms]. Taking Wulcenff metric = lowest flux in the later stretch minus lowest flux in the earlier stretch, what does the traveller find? -6.7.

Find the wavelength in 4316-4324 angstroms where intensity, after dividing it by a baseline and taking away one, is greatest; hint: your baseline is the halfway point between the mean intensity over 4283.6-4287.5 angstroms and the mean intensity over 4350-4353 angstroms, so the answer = 4316.75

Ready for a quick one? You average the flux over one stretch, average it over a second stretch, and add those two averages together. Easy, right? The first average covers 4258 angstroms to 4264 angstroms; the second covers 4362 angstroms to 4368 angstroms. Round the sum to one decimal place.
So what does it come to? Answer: 29.2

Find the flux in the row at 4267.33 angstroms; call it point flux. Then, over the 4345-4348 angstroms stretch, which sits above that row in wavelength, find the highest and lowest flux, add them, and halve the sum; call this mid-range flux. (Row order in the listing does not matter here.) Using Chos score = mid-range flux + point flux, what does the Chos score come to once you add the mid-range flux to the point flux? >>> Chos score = 28.4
